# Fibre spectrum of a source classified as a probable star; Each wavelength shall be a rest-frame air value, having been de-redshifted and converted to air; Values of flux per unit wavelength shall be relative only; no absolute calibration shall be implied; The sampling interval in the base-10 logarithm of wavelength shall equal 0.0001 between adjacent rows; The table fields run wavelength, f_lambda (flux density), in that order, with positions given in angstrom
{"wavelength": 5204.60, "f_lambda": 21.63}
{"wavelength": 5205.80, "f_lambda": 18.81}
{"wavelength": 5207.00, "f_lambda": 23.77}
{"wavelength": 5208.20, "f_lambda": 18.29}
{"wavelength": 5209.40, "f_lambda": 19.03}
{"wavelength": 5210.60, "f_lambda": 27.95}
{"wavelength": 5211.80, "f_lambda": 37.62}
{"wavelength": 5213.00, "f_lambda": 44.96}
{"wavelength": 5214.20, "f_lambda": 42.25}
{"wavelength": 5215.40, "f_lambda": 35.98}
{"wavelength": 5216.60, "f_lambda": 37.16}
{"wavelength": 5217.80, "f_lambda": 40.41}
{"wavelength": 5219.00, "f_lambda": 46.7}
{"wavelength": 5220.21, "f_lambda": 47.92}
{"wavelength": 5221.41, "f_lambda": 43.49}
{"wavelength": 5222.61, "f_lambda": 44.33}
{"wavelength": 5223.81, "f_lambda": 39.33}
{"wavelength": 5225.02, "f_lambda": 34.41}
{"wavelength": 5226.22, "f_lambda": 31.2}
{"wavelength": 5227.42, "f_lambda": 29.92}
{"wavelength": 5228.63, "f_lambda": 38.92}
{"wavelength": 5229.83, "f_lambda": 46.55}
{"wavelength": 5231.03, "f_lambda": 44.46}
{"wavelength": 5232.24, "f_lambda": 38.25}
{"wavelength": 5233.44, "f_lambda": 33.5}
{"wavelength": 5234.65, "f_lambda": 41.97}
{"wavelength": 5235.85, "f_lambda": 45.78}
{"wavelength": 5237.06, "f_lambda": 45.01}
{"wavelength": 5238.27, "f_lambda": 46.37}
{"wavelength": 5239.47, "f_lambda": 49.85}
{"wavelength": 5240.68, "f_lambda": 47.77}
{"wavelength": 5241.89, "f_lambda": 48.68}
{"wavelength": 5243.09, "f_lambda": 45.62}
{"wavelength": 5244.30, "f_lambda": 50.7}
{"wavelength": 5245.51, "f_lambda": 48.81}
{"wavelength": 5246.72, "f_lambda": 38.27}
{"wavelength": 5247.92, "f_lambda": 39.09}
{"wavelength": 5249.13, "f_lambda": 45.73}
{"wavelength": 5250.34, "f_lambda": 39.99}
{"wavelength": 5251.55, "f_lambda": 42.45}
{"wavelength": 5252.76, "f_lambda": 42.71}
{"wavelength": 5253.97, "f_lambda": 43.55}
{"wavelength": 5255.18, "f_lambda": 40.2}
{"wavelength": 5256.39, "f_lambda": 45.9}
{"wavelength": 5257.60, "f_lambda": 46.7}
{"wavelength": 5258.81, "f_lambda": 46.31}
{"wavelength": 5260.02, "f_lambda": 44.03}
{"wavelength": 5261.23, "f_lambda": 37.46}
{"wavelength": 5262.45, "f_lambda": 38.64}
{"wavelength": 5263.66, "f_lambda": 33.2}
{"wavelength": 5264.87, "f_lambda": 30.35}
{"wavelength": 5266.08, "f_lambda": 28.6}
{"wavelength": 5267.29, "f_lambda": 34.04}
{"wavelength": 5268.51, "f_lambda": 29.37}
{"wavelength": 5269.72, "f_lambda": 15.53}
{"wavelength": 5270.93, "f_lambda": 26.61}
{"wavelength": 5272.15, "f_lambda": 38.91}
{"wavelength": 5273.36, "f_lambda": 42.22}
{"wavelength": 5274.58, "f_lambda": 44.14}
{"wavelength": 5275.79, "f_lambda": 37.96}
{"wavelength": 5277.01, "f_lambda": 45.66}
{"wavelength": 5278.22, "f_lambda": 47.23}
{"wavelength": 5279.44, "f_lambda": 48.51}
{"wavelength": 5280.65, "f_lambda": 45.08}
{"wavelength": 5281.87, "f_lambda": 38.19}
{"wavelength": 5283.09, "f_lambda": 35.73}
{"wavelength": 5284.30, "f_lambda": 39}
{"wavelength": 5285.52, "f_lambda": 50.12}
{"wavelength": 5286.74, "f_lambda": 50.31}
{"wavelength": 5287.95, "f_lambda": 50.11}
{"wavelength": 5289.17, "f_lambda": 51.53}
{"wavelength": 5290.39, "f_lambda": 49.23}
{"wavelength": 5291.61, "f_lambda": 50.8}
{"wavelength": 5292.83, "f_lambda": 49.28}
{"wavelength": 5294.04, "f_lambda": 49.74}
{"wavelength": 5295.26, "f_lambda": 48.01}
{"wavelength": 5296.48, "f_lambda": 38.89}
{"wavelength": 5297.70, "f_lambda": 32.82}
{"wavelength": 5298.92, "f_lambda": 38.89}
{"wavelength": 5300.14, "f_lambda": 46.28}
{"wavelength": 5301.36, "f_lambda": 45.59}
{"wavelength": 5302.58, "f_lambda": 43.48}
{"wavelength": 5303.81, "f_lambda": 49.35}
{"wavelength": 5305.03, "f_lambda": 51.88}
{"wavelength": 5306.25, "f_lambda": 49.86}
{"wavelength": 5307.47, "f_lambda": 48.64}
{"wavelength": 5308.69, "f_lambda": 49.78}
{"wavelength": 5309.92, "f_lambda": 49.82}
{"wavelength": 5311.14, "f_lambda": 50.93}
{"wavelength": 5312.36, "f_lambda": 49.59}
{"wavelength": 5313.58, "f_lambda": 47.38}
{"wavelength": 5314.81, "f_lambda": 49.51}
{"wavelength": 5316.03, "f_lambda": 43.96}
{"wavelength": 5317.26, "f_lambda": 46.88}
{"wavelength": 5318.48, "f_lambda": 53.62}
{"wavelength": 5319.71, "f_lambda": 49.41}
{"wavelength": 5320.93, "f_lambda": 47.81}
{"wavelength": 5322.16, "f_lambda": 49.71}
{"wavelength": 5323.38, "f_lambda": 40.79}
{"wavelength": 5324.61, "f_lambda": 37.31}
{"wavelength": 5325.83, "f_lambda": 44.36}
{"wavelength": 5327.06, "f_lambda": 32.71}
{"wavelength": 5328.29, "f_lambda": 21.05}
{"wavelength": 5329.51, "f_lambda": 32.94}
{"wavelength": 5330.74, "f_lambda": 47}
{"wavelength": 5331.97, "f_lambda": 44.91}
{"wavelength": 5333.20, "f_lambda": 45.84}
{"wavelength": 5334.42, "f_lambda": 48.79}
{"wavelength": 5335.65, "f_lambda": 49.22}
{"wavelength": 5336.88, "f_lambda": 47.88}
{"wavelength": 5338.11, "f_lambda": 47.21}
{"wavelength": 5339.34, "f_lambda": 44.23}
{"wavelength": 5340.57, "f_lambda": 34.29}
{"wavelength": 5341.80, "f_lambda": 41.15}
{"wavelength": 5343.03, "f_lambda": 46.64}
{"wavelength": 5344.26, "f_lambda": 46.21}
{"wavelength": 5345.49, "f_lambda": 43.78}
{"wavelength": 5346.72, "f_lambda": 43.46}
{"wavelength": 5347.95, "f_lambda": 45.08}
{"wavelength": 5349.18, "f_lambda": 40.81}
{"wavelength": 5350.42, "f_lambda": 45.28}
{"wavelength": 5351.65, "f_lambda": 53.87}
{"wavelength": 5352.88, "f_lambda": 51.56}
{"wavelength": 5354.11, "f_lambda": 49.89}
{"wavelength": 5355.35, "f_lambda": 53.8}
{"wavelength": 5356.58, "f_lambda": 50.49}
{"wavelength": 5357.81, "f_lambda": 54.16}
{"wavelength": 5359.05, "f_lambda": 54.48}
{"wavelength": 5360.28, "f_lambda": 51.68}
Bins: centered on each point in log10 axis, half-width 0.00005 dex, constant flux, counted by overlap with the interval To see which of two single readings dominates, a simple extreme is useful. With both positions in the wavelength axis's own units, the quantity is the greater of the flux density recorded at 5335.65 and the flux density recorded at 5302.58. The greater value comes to 49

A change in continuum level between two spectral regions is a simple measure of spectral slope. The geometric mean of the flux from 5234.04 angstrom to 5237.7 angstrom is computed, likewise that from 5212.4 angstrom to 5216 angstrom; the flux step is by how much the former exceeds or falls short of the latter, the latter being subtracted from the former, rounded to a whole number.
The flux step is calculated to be 3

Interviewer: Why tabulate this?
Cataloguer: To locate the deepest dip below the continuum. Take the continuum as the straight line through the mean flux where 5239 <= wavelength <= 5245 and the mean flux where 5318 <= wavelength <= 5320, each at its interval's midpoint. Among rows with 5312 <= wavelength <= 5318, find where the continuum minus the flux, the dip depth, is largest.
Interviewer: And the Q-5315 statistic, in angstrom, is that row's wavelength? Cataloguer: 5316.03 angstrom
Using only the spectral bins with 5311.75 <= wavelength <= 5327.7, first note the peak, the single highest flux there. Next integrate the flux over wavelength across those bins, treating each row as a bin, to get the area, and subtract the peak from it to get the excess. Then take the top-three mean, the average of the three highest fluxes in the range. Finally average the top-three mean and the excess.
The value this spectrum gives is 362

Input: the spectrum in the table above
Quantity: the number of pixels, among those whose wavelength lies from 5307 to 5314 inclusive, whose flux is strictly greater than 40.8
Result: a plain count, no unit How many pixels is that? 6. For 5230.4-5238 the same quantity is 4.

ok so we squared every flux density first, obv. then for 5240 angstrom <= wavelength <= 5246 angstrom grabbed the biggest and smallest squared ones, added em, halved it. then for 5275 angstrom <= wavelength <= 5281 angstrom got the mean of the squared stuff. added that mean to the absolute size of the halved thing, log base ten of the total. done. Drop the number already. 3.64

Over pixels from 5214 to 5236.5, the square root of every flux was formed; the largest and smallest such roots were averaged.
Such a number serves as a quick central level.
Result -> 6.20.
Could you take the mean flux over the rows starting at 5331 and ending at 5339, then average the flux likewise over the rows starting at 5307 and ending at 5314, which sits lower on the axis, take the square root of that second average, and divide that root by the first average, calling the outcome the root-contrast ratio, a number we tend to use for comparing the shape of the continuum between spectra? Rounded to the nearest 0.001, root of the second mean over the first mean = 0.149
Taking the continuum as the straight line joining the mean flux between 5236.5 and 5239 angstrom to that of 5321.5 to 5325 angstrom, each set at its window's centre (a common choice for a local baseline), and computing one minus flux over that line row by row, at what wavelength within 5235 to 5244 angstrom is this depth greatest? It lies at 5237.06 angstrom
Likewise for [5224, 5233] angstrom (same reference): 5227.42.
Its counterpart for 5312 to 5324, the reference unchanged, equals 5323.38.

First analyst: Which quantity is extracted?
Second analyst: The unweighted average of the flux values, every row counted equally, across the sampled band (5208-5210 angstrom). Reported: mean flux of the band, 18.7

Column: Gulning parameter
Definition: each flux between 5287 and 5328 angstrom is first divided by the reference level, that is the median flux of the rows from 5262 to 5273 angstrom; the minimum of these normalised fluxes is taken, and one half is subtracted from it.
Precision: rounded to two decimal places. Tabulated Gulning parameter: 0.58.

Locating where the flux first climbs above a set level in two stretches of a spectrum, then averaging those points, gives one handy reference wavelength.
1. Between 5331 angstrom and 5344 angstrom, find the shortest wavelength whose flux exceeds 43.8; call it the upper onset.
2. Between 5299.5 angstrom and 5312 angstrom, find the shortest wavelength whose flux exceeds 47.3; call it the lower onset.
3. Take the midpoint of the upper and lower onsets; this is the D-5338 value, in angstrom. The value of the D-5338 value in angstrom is 5317.9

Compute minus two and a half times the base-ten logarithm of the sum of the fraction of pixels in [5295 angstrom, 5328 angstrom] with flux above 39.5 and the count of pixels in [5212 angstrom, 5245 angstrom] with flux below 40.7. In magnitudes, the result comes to -2.59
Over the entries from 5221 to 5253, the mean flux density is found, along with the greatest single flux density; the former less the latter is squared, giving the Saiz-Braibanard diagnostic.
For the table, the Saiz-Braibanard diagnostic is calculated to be 70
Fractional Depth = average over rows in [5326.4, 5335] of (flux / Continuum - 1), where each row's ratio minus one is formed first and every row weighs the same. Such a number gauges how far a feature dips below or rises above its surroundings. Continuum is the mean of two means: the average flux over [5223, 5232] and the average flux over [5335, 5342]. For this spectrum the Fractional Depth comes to -0.05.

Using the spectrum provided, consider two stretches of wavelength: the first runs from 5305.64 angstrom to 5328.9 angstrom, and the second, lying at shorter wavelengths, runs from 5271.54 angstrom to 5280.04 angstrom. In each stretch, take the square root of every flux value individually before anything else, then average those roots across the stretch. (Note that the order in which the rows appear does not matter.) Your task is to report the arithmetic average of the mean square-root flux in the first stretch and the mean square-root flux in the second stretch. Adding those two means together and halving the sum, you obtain 6.65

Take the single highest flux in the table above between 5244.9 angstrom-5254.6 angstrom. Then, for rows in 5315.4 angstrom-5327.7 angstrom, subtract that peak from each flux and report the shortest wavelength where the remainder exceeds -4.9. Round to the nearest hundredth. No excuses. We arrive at 5316.03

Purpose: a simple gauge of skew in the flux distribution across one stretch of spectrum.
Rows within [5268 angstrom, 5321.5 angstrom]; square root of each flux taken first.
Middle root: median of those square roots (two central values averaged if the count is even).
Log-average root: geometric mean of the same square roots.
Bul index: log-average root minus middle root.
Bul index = -0.28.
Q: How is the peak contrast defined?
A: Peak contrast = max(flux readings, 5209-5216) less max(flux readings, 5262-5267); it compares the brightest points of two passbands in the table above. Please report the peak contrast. 6.3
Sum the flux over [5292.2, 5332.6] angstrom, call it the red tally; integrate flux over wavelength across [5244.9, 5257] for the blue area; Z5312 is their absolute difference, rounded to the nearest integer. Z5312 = 966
